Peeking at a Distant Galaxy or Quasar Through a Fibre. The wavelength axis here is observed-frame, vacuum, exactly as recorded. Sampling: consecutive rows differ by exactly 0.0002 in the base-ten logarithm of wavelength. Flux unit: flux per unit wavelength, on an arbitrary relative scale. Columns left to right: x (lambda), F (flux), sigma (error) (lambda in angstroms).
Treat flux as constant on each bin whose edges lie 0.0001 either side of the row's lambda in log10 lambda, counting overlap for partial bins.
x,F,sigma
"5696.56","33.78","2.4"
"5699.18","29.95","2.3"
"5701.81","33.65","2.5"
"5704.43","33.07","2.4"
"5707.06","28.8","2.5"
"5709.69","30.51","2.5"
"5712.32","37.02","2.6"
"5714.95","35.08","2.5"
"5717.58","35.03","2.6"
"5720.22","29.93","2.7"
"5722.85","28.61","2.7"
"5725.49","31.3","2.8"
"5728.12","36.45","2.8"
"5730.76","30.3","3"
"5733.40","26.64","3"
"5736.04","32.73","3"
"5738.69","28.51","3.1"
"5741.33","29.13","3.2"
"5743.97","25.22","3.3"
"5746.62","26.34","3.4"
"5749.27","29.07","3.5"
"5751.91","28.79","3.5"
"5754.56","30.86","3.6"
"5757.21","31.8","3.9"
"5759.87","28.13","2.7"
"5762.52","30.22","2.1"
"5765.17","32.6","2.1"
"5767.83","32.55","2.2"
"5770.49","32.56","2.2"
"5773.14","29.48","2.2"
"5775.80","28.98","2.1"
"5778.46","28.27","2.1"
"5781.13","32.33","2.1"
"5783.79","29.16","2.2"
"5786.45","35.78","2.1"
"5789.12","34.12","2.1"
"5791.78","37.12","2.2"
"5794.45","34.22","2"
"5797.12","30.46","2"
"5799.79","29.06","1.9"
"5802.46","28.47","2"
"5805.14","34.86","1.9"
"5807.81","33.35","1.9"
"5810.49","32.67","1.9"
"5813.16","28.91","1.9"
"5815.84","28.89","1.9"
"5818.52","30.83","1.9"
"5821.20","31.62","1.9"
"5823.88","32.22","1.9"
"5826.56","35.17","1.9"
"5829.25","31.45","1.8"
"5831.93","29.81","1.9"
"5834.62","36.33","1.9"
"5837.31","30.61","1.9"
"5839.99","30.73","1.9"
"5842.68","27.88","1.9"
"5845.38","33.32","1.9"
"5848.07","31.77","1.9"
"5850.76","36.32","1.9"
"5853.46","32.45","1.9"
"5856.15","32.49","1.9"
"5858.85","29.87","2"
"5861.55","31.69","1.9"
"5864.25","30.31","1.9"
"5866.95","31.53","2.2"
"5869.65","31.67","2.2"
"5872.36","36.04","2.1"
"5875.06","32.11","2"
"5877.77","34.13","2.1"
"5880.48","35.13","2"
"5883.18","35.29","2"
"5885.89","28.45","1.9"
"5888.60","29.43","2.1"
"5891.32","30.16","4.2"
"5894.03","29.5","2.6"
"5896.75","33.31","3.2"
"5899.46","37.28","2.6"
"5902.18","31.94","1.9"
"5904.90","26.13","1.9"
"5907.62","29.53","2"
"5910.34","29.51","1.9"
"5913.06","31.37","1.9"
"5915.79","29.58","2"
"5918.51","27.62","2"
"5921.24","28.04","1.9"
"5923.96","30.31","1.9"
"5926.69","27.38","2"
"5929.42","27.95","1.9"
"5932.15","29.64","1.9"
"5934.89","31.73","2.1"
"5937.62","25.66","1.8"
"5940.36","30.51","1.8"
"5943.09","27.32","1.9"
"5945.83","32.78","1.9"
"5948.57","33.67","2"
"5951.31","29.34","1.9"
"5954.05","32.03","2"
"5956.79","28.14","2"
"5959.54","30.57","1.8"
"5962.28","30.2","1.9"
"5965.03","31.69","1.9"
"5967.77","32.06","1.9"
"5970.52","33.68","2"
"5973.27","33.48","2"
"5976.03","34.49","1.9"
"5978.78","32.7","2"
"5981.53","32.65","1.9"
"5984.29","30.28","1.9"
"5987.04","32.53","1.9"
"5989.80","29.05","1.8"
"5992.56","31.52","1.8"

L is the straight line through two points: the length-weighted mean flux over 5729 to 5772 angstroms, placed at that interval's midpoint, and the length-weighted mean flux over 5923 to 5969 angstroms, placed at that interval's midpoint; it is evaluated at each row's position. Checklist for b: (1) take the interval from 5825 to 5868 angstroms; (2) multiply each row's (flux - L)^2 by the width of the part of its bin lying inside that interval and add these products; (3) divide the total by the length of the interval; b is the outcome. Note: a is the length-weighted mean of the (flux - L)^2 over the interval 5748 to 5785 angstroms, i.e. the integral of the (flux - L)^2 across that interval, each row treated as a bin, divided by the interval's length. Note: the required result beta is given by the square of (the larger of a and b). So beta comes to 90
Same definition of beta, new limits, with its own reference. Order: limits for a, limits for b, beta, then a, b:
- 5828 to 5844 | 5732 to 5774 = 68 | 8.2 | 5.4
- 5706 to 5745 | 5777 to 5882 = 180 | 13.4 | 11.2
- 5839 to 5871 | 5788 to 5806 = 278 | 6.9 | 16.7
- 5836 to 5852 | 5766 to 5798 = 161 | 10.0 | 12.7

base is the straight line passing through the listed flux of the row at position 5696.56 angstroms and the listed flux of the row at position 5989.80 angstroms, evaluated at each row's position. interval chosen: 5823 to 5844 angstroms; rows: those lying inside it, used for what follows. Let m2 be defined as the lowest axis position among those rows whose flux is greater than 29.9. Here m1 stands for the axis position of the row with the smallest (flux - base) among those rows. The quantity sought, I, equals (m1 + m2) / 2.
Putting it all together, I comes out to 5833.3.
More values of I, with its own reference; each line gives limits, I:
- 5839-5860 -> 5841.3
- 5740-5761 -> 5749.3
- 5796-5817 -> 5799.8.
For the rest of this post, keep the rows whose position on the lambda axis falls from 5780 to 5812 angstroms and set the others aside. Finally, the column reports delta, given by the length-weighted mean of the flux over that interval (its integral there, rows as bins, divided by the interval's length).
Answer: 32.6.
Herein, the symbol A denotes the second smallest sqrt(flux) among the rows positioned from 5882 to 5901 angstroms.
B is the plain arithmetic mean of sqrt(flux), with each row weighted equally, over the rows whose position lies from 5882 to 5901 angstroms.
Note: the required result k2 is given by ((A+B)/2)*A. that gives 30.0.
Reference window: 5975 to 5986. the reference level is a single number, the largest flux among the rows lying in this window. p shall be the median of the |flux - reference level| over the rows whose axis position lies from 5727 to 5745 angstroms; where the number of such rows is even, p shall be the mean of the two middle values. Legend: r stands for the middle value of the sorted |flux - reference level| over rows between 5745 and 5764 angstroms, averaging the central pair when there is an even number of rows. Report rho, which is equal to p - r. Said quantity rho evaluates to -0.1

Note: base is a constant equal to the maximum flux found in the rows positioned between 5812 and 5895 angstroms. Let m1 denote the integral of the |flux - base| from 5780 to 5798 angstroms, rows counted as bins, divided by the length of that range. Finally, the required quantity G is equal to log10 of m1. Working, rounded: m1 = 3.2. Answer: 0.50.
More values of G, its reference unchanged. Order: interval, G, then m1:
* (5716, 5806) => 0.74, 5.5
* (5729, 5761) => 0.86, 7.3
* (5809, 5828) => 0.68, 4.8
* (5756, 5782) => 0.75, 5.7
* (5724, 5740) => 0.73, 5.4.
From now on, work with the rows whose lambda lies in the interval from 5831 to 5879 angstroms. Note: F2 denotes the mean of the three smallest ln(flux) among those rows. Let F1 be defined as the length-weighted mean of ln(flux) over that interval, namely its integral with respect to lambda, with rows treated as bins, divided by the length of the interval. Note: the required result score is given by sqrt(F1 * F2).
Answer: 3.42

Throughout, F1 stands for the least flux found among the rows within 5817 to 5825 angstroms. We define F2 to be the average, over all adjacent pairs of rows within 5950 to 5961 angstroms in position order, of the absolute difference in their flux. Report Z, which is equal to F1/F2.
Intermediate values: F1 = 30.83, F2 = 3.0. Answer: 10.3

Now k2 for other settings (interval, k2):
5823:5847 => 30.3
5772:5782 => 29.2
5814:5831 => 31.0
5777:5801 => 29.8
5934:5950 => 28.0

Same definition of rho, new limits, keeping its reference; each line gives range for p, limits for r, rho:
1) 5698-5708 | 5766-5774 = 1.0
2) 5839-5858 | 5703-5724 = -1.2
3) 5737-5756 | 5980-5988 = 3.7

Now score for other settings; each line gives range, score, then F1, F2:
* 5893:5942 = 3.33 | 3.39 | 3.27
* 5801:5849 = 3.40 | 3.45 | 3.35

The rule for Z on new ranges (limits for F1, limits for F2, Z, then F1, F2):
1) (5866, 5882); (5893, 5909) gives 7.1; 31.53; 4.5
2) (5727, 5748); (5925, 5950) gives 8.1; 25.22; 3.1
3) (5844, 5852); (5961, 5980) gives 29.4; 31.77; 1.1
